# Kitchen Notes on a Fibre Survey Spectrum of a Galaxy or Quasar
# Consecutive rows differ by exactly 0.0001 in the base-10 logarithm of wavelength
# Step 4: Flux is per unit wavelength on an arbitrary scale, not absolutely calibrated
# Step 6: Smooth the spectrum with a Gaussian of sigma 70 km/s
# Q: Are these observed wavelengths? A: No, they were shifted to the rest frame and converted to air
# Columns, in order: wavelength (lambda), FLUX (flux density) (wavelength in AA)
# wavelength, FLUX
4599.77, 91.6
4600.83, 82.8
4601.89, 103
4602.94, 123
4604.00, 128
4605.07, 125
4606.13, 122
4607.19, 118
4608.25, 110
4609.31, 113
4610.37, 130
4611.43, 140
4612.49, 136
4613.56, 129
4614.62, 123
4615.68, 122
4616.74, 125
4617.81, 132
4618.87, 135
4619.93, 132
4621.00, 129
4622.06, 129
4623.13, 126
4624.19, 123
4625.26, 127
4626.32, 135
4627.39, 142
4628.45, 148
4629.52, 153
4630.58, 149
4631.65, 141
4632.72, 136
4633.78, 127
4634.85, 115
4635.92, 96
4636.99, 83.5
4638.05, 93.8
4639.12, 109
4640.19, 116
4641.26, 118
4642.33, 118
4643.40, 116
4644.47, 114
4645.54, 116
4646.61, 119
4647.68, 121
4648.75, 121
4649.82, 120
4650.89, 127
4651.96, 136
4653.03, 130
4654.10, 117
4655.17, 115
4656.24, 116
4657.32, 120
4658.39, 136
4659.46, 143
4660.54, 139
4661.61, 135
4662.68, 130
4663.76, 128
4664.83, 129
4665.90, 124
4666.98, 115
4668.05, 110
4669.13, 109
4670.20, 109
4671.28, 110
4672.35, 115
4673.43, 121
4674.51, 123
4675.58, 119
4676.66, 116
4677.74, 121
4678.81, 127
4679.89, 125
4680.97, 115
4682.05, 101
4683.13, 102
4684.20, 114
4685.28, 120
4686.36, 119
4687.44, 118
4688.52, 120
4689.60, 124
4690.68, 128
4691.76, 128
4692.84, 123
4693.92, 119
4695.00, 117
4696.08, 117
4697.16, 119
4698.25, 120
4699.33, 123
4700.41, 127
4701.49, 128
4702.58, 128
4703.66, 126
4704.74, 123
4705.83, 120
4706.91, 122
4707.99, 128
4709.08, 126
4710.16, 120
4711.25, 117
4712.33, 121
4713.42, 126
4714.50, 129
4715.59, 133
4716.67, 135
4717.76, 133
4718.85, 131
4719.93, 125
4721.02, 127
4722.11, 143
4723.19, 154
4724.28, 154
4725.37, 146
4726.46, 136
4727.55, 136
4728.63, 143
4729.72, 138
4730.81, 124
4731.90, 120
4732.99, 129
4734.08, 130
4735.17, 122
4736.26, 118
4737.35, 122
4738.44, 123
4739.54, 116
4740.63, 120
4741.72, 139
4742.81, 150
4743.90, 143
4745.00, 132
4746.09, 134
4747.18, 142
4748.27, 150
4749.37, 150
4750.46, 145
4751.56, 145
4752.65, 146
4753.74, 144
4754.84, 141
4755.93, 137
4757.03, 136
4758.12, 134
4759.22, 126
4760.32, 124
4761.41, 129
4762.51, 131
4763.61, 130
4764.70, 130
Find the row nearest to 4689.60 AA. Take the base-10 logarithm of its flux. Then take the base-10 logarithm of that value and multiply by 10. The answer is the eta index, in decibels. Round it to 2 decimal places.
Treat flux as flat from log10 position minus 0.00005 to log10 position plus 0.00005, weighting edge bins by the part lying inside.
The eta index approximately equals 3.21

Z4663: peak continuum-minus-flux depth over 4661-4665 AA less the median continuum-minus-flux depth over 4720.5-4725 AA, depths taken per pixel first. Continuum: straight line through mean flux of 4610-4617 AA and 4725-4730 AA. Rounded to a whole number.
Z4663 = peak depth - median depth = 15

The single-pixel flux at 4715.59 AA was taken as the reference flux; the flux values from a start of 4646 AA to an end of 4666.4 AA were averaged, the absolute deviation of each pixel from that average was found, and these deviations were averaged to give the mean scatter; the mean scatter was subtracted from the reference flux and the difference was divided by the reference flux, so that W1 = 0.947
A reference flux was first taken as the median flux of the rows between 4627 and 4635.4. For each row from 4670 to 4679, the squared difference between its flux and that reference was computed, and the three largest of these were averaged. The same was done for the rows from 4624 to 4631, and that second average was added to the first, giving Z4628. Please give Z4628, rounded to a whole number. 1145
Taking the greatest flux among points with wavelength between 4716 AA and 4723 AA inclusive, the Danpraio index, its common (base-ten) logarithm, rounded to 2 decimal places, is 2.16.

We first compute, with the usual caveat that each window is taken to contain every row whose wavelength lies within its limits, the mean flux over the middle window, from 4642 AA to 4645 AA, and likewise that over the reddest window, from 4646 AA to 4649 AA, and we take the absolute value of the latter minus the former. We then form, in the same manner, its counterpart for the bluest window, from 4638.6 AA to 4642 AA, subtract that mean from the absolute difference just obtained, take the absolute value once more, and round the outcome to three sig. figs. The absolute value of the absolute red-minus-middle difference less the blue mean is 110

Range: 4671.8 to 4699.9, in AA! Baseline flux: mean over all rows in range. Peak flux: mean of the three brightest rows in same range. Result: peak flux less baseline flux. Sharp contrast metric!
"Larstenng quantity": 9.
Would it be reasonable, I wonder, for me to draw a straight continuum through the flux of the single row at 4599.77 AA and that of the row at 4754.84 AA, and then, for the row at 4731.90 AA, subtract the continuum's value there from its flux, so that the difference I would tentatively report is -14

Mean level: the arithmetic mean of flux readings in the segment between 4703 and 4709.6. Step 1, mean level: 124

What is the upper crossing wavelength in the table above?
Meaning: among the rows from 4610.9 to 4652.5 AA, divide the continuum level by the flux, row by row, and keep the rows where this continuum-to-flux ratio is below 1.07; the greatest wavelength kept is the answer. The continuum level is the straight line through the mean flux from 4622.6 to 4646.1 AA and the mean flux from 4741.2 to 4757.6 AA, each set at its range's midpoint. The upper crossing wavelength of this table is 4651.96 AA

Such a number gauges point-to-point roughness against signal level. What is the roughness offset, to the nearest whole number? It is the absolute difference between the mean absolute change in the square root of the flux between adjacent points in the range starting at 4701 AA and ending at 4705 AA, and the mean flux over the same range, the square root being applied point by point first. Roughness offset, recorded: 126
